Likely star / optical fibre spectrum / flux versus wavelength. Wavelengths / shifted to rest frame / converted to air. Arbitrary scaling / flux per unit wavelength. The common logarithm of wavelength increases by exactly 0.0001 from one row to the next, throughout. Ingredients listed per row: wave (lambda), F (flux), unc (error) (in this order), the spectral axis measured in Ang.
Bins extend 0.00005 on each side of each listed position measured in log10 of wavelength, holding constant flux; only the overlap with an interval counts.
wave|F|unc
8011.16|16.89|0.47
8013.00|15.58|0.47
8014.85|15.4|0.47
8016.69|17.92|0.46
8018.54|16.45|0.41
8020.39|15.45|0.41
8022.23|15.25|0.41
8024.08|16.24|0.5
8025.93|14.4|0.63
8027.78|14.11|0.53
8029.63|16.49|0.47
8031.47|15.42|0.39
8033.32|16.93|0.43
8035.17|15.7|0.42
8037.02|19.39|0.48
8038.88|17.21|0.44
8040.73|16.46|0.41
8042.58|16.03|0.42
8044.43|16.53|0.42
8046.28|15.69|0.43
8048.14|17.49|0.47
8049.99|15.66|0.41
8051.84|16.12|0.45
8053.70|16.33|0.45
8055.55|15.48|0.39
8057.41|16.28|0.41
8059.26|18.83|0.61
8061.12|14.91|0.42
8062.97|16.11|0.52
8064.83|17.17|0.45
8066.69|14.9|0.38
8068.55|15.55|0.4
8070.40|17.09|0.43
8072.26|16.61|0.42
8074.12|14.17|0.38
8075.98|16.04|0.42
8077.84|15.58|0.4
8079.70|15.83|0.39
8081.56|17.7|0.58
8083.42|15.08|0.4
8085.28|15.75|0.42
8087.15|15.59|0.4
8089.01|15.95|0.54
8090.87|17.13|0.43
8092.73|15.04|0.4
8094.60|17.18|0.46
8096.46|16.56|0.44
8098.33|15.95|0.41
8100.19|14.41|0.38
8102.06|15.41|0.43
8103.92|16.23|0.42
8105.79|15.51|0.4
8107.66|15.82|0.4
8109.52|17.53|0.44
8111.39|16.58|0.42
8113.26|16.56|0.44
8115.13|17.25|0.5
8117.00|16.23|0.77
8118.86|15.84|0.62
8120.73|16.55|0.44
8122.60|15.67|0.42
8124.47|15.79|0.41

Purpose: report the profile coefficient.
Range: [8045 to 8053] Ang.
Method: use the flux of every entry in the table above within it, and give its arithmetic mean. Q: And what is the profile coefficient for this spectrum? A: 16.2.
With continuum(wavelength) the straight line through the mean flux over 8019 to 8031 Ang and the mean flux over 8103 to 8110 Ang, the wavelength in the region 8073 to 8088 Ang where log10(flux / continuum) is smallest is 8074.12 Ang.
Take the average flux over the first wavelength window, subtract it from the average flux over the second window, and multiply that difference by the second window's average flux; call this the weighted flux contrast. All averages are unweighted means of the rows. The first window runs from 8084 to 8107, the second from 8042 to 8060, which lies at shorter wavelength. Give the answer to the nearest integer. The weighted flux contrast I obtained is 9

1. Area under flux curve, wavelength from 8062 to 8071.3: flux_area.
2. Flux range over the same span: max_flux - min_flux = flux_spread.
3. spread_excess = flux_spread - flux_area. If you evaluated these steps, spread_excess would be -148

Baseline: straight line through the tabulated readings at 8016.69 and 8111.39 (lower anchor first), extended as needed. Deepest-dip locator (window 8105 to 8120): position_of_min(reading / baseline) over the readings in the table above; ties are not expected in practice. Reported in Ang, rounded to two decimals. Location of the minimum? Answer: 8105.79 Ang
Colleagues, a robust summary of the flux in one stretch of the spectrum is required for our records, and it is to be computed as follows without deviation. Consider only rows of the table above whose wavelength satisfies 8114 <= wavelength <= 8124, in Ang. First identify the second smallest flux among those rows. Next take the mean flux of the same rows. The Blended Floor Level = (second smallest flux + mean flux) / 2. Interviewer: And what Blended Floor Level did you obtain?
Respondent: 16.1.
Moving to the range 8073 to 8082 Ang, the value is 15.7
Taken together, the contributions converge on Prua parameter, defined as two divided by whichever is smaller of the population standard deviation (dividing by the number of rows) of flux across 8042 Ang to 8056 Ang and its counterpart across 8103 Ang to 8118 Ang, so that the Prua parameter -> 3.3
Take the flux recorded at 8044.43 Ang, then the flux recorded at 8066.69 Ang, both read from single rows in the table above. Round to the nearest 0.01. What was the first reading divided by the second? 1.11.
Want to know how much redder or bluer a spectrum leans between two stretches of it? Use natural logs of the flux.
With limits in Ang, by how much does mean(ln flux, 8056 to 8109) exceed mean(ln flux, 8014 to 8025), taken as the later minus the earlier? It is -0.007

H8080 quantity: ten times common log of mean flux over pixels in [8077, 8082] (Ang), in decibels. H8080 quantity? 12.1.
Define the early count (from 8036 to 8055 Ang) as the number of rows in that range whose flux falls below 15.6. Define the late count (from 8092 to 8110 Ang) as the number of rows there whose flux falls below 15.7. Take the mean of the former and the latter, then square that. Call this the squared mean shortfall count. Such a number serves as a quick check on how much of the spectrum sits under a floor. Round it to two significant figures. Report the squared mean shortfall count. 4.0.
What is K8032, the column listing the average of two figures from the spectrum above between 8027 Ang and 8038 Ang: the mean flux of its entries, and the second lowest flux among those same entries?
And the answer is 15.9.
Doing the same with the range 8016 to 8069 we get 15.3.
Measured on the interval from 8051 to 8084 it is 15.5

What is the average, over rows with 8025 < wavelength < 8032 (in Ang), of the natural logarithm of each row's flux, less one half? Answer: 2.213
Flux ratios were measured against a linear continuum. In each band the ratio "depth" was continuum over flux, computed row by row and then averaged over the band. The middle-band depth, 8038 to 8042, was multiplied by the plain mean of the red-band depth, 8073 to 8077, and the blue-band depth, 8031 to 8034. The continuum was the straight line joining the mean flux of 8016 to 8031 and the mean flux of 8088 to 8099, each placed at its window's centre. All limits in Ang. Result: 0.97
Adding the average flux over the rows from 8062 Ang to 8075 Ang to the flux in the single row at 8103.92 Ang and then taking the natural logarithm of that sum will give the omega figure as 3.47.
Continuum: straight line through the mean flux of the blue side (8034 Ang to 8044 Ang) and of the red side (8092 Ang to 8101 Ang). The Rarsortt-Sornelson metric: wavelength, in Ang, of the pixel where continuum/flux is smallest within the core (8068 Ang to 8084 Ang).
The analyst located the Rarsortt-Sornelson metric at 8081.56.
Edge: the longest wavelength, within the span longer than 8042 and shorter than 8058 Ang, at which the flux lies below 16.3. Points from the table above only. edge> 8057.41 Ang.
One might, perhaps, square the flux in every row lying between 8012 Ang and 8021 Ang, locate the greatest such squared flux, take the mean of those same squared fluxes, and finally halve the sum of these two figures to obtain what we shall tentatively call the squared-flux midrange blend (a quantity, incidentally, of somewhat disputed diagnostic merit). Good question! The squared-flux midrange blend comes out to 292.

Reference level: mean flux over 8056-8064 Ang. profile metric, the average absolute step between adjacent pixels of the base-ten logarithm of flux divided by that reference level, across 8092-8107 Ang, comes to 0.029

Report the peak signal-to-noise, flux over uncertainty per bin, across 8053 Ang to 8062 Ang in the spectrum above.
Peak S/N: 39.71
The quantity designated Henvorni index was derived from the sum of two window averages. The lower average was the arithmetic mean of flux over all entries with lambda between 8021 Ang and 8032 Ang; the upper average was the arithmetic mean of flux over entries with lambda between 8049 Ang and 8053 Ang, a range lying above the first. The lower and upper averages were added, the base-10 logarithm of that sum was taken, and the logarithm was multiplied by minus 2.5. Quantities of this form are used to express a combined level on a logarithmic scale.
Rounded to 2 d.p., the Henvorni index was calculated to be -3.74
